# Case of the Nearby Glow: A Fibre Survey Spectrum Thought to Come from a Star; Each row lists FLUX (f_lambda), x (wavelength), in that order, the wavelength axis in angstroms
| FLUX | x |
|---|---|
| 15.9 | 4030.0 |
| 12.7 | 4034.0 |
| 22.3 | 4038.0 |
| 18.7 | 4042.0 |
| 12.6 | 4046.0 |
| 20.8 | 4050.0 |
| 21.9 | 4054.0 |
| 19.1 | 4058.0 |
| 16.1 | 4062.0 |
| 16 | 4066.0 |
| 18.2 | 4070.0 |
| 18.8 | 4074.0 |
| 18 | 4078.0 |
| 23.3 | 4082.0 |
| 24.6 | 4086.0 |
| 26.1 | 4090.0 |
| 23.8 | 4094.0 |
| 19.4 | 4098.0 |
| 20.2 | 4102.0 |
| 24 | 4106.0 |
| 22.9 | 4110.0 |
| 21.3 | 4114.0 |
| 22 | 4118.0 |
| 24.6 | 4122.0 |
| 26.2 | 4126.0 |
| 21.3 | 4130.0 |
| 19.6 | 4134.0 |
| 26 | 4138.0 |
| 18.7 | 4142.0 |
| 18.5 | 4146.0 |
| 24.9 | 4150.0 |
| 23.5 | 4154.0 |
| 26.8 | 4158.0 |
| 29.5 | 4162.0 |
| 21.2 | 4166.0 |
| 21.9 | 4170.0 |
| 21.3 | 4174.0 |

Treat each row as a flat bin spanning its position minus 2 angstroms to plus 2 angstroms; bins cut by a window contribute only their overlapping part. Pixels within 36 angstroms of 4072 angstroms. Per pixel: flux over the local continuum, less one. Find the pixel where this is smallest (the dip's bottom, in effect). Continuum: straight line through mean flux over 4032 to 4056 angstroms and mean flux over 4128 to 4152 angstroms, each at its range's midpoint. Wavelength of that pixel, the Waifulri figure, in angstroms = 4046.0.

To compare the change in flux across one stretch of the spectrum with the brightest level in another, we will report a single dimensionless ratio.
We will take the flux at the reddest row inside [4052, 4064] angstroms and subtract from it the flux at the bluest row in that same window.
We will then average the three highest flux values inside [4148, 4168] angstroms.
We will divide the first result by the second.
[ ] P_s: -0.21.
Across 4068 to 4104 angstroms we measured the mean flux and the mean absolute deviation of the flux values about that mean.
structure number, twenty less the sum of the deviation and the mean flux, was -4.1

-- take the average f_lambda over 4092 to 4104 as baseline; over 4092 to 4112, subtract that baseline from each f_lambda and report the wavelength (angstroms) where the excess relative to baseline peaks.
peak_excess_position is 4106.0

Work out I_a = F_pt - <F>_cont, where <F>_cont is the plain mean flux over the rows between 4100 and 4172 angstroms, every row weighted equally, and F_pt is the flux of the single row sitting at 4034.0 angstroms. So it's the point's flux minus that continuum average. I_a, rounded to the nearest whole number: -10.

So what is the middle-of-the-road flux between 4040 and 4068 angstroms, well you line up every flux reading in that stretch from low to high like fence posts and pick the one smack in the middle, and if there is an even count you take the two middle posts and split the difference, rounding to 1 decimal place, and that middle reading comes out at 18.7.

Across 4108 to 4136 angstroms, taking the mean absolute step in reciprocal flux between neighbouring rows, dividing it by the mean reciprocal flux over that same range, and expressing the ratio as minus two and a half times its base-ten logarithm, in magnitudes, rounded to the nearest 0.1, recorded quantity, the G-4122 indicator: 2.6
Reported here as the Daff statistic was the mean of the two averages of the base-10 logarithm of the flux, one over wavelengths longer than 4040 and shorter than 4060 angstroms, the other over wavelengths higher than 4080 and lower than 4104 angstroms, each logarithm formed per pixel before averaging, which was 1.31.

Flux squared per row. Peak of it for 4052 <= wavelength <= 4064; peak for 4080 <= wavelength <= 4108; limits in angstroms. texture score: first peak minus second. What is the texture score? -202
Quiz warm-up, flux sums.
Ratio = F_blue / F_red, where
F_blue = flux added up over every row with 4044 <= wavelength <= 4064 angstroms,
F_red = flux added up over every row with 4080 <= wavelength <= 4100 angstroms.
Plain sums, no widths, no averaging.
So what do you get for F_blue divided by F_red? 0.77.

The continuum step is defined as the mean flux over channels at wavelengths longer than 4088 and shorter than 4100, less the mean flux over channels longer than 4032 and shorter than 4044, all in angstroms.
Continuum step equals 5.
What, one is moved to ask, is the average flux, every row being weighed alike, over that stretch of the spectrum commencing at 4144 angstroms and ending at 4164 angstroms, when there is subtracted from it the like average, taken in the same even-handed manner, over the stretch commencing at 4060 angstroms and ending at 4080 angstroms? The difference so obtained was 7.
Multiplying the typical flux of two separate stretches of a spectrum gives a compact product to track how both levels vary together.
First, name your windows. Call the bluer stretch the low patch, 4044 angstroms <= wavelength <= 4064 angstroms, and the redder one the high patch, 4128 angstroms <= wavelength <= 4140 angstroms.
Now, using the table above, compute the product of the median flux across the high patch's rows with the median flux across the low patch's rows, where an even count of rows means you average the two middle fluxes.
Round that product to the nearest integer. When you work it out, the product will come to 407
